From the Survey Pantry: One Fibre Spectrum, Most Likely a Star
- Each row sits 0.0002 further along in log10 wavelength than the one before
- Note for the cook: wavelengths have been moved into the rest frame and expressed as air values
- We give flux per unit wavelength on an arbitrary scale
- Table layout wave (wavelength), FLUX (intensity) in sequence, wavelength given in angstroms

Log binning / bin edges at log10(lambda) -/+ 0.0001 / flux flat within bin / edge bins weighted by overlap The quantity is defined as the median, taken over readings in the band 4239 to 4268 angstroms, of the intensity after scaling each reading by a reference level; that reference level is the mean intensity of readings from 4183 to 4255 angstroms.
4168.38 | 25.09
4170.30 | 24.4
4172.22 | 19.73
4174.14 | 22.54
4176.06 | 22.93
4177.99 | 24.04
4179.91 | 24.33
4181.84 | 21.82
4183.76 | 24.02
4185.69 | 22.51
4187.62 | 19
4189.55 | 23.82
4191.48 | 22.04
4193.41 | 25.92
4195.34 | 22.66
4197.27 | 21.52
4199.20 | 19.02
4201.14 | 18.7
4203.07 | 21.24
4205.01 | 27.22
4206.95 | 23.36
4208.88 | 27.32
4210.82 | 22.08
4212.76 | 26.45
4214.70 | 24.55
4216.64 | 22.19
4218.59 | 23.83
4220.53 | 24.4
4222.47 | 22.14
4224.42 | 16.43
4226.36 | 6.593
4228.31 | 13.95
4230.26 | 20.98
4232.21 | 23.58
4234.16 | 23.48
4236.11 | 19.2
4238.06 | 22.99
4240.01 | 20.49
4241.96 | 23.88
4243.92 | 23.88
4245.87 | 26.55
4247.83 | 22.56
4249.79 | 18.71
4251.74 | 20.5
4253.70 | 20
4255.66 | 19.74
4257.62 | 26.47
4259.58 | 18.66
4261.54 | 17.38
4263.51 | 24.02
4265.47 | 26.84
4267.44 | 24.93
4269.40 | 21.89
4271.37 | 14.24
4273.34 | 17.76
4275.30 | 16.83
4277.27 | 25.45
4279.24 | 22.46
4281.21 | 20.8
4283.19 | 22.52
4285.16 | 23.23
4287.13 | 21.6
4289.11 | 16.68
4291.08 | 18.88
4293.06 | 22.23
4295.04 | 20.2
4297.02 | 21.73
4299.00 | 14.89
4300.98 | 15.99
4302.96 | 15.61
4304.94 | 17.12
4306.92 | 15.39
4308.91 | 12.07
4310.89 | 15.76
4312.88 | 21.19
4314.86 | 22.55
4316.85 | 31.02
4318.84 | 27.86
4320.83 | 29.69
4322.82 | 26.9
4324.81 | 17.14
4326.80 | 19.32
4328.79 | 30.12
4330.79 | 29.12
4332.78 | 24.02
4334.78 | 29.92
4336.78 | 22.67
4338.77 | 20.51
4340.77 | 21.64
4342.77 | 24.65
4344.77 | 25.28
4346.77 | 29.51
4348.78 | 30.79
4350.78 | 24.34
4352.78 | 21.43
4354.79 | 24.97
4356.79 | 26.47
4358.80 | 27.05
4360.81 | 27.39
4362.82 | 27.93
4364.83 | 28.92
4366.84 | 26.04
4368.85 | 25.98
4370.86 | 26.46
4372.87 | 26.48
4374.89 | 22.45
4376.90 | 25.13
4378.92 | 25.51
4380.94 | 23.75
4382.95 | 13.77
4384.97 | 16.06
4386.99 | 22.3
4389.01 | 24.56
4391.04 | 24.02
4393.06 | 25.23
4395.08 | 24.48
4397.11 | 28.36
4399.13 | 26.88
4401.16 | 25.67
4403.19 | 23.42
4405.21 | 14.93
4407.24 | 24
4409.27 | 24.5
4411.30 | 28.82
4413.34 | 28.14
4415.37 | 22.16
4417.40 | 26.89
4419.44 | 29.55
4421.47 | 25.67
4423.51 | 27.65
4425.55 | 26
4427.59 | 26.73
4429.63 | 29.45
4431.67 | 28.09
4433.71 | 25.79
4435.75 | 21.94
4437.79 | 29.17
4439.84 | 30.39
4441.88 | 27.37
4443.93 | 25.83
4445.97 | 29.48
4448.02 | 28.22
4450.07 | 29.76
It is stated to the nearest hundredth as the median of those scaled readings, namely 1.03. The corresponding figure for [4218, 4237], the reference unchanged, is 0.99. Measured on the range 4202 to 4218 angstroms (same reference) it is 1.10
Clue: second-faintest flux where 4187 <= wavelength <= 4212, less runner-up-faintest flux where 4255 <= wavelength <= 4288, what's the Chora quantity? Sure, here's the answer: 2.2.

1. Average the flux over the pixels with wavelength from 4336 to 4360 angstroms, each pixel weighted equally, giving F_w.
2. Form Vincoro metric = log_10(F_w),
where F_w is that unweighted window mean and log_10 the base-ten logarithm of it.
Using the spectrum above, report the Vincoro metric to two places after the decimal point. 1.40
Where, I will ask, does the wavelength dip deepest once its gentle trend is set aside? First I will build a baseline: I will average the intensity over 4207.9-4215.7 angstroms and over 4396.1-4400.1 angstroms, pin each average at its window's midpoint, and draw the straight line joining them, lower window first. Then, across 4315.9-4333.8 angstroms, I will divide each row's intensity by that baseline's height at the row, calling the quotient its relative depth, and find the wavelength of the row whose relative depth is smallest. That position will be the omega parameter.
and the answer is 4324.81 angstroms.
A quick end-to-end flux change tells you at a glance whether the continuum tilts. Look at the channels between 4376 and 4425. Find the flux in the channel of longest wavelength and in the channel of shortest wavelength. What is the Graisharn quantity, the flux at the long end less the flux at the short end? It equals 2.5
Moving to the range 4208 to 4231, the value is -6.3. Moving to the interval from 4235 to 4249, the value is 3.4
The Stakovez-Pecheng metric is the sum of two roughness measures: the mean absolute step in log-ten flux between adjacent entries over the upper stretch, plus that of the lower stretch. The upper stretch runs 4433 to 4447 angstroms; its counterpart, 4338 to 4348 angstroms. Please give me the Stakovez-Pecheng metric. 0.096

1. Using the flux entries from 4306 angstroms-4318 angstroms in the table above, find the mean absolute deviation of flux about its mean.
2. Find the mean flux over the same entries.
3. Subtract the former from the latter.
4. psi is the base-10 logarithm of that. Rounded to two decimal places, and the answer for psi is 1.16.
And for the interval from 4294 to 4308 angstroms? 1.18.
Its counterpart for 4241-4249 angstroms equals 1.36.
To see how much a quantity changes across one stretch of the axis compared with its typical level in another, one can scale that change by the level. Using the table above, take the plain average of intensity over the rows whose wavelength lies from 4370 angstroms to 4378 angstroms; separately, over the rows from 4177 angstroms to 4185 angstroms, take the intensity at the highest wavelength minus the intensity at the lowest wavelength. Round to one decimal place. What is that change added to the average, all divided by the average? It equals 1.0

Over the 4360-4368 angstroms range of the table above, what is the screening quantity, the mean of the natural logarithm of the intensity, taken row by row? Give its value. 3.32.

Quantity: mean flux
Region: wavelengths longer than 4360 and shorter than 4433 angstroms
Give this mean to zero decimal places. 25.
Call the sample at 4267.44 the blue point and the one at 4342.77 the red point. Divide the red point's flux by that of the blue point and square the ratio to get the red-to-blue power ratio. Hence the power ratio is 1.0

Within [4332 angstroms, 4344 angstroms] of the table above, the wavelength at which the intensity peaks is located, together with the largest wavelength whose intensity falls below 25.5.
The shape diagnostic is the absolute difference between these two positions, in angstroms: 8.0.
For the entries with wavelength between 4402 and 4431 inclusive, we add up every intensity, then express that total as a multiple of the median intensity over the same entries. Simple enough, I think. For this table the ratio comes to 13.6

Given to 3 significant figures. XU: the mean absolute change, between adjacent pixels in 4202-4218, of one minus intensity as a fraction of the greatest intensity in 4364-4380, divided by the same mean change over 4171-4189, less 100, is -97.8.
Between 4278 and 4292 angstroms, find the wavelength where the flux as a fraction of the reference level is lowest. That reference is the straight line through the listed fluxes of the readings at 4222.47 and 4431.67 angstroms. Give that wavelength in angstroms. 4289.11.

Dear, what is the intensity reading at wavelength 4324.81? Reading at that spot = 17.14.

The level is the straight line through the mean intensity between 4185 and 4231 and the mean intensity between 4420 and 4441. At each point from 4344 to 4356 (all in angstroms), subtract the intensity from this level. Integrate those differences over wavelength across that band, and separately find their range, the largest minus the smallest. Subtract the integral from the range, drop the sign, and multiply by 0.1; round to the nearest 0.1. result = 2.1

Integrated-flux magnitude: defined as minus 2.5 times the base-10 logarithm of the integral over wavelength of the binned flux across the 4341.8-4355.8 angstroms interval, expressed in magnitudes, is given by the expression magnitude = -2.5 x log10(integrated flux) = -6.40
